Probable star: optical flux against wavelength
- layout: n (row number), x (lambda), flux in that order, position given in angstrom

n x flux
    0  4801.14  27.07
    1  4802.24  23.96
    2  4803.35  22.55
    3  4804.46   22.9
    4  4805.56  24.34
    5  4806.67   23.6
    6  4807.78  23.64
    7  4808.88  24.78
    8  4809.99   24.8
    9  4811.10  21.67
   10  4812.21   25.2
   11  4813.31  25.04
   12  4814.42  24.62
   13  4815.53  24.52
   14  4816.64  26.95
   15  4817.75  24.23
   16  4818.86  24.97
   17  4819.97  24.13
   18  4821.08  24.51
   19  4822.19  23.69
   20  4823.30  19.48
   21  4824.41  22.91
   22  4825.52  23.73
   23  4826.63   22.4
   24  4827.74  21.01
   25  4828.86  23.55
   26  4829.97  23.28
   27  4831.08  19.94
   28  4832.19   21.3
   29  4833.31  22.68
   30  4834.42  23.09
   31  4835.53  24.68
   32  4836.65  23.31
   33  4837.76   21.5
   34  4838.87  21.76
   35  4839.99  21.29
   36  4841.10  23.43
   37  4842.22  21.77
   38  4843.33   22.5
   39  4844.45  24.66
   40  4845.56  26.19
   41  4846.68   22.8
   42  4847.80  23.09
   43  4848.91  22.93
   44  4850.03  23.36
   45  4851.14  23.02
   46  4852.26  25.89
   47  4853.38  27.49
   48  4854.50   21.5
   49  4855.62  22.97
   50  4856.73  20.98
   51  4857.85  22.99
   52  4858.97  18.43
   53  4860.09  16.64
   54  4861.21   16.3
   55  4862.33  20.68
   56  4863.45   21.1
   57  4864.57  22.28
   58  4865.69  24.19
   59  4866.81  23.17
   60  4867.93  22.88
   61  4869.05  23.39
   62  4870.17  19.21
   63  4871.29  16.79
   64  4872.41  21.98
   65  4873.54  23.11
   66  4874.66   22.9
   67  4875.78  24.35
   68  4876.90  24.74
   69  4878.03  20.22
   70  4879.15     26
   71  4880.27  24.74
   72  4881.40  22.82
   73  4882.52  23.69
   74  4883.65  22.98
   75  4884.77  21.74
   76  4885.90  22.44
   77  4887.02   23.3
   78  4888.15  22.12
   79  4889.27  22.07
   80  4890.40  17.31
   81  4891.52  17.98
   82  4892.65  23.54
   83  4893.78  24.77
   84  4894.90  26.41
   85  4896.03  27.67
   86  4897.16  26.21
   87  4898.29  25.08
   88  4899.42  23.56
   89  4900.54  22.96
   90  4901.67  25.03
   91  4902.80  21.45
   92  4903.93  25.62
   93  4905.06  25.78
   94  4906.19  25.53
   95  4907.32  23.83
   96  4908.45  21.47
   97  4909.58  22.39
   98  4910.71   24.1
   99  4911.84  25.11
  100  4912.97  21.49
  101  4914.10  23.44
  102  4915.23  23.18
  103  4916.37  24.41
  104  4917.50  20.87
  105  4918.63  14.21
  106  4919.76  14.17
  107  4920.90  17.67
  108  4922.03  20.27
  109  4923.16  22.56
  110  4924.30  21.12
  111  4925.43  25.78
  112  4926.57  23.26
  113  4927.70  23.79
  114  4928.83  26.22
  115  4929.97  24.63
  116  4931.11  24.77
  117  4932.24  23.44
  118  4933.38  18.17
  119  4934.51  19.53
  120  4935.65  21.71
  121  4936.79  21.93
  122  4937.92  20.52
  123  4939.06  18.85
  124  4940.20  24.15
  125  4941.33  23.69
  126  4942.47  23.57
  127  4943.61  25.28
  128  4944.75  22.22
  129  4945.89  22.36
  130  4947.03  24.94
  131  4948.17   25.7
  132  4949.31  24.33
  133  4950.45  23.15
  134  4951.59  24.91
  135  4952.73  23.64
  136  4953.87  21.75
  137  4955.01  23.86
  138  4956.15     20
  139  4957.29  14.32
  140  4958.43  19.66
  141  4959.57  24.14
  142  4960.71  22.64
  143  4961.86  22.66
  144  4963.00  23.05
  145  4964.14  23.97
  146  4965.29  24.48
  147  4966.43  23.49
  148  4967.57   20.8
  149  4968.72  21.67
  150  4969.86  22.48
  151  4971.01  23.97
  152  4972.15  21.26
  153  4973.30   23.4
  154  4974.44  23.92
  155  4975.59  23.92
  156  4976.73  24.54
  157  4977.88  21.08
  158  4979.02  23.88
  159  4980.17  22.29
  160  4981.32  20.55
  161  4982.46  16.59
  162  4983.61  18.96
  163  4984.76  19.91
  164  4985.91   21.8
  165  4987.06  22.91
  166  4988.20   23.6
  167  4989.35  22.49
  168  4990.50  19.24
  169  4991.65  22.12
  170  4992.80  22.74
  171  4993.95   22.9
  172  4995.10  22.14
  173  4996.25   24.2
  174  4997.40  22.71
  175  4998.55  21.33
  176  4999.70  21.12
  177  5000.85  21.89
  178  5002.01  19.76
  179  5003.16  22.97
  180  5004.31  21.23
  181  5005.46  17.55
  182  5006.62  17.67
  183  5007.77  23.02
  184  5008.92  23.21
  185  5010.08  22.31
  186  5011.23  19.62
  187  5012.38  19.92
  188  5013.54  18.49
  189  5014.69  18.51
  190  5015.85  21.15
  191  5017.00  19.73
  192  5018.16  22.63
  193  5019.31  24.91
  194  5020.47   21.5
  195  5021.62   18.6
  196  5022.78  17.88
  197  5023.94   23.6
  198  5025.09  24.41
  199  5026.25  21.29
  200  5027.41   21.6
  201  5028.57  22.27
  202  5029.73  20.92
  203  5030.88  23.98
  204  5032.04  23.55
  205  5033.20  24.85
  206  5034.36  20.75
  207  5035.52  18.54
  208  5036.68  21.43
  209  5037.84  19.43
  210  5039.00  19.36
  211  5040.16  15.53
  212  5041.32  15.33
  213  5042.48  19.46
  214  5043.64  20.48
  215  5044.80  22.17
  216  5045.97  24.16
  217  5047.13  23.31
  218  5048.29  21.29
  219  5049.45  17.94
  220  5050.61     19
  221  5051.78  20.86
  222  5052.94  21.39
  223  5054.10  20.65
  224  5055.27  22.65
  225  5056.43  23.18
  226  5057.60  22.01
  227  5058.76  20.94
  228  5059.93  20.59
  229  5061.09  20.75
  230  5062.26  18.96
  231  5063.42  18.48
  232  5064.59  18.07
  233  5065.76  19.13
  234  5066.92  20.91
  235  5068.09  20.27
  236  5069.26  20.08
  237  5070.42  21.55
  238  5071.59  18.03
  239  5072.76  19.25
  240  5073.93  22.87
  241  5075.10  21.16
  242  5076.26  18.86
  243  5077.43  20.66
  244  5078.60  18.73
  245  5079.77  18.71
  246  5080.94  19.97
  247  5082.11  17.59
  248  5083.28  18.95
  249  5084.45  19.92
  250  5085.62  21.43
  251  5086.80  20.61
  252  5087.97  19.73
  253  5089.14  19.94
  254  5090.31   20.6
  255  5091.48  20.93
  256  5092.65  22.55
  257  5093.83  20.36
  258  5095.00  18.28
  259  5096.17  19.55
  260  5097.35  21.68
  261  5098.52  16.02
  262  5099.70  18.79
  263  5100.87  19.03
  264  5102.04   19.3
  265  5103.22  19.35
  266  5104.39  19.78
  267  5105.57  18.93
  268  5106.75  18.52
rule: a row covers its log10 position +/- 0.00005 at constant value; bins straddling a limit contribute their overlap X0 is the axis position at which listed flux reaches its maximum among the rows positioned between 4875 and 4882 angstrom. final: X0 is 4879.15 angstrom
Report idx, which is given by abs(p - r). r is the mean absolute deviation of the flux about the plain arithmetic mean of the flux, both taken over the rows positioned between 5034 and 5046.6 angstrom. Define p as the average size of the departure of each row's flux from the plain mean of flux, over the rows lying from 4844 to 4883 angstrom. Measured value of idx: 0.0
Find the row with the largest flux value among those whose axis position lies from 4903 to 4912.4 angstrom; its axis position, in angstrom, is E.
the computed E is 4905.06 angstrom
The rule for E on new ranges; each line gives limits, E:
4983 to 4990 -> 4988.20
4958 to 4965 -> 4959.57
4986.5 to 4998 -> 4996.25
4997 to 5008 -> 5007.77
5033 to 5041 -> 5033.20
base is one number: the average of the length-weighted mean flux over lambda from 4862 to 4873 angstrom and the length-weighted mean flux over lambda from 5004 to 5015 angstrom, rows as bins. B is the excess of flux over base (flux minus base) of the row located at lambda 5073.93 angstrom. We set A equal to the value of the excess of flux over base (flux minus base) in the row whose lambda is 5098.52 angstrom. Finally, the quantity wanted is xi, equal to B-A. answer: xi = 7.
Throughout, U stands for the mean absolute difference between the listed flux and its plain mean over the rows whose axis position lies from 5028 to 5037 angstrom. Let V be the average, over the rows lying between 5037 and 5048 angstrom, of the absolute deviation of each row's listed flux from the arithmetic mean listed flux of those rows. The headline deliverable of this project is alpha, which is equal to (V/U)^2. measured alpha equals 2.0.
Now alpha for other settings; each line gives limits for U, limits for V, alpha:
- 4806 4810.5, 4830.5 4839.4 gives 3.9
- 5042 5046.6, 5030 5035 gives 0.6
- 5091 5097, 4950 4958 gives 5.1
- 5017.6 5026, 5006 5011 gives 0.8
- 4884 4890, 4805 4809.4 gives 1.2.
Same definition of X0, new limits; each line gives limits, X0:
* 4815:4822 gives 4816.64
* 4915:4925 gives 4916.37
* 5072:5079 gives 5073.93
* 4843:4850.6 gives 4845.56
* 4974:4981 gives 4976.73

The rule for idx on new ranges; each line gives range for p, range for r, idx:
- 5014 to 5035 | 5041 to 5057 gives 0.0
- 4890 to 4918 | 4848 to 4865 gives 0.4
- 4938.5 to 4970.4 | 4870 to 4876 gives 0.6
